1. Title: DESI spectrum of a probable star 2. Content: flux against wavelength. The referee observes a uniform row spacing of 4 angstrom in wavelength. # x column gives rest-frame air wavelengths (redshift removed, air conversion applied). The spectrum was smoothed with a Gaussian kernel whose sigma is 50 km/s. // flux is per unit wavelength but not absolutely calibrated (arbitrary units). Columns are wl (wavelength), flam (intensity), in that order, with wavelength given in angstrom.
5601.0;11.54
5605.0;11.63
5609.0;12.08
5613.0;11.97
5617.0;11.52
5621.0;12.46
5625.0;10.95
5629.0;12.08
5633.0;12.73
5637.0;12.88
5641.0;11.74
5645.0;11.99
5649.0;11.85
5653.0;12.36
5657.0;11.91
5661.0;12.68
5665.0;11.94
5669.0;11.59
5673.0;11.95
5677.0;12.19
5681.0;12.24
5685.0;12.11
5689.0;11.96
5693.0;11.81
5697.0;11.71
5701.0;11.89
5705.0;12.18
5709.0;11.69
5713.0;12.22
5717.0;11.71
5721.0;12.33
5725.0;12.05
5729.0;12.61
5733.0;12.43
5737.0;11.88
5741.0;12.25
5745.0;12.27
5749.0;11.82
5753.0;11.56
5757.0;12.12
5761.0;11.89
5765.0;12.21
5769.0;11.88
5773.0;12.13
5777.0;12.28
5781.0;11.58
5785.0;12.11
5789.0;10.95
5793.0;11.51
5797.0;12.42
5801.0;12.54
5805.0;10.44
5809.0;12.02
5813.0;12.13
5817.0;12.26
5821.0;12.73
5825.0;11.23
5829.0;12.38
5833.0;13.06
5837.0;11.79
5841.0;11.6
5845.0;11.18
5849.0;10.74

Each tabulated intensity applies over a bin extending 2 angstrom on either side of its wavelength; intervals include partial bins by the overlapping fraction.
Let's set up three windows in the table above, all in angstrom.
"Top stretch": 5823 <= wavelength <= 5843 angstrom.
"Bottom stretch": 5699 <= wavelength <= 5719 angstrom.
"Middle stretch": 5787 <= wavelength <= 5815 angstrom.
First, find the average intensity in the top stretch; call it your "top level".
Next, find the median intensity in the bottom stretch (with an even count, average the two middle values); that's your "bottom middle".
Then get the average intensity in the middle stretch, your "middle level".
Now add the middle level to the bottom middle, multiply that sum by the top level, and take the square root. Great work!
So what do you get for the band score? 16.8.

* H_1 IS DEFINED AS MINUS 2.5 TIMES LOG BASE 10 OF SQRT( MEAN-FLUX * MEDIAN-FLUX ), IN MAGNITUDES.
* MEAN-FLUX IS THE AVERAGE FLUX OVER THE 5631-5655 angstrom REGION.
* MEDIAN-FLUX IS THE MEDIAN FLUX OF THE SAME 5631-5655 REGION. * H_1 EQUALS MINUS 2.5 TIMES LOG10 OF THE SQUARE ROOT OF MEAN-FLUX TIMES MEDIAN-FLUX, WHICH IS -2.72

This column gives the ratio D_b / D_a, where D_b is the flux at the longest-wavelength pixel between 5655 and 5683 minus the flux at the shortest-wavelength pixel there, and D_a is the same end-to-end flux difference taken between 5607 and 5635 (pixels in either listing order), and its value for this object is 1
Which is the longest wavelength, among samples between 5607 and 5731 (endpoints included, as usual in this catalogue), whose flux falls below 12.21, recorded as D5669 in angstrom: 5725.0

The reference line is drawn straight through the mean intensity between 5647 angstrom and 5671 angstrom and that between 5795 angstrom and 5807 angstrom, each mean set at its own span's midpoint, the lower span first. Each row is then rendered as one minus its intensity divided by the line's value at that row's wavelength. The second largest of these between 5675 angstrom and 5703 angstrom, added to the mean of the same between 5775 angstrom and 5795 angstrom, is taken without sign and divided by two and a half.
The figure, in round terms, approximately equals 0.011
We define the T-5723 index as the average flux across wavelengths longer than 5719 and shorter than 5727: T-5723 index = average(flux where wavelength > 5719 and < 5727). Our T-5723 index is 12.2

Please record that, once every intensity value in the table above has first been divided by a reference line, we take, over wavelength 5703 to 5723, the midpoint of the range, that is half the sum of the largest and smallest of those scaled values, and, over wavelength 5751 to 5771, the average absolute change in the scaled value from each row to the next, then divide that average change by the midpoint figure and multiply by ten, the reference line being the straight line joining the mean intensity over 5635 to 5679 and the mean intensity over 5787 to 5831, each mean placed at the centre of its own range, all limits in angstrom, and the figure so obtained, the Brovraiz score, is 0.301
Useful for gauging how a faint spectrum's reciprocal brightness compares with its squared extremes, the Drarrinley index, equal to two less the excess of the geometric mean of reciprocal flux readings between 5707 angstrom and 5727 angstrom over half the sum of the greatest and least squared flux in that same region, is 146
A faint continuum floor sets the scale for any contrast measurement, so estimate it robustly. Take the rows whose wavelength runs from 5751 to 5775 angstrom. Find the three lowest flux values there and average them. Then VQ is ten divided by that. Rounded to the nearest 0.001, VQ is 0.849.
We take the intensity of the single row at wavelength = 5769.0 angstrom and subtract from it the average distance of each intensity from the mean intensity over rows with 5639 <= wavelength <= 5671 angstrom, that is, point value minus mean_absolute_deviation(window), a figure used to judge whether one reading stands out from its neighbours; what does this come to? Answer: 11.6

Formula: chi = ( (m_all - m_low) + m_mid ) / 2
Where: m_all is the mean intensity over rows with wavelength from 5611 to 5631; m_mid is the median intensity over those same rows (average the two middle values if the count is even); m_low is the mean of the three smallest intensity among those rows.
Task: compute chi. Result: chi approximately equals 6.14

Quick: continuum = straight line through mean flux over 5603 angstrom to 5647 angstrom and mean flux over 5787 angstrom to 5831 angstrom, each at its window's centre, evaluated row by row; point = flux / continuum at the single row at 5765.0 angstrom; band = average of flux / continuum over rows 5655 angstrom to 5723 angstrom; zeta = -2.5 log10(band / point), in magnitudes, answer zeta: 0.02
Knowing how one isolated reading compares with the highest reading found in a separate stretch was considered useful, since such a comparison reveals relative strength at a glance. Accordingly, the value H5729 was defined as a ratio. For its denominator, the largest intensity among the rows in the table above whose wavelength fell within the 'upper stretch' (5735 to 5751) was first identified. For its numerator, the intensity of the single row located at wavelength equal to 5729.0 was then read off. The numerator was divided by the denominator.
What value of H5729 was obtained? 1.03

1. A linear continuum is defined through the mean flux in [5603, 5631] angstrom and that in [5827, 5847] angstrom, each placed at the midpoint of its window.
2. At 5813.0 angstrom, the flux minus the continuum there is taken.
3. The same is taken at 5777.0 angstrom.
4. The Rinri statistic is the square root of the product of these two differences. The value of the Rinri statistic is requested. 0.22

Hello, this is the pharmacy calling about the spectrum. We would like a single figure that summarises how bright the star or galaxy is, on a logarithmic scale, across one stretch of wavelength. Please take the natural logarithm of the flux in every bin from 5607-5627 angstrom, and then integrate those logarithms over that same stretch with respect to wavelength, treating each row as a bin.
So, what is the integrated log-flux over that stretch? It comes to 49.3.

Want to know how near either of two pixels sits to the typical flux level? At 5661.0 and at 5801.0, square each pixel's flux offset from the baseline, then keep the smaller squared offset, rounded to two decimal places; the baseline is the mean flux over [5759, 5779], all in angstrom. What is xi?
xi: 0.21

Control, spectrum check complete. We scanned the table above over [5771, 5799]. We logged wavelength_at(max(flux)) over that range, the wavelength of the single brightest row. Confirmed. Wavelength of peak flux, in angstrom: 5797.0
